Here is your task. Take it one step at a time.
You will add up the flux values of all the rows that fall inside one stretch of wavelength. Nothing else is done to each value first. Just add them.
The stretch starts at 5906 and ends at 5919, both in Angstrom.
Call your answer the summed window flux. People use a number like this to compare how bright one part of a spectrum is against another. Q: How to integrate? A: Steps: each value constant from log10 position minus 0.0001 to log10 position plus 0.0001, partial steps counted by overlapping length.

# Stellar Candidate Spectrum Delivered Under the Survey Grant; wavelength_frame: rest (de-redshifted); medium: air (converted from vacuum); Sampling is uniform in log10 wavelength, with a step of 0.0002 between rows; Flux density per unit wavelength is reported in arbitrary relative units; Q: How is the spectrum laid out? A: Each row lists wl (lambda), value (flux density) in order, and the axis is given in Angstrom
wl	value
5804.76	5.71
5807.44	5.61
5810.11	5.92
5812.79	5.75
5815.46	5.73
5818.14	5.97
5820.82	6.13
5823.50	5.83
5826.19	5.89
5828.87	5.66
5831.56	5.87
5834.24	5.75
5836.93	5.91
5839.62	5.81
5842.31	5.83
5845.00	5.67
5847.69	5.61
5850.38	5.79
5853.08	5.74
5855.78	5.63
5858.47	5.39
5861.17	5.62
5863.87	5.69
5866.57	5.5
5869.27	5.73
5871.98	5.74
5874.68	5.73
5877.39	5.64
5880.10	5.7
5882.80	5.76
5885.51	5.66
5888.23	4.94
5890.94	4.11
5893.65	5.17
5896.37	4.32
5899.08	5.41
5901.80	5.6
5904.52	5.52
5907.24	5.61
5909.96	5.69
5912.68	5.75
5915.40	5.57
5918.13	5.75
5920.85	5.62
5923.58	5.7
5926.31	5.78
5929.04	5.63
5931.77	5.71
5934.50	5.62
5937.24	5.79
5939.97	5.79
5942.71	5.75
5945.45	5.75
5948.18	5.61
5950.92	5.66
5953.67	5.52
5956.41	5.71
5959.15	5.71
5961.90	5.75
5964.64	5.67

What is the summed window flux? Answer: 28.4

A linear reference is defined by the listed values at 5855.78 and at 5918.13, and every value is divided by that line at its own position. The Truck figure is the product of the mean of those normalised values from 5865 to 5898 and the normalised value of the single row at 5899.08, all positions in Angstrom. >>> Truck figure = 0.89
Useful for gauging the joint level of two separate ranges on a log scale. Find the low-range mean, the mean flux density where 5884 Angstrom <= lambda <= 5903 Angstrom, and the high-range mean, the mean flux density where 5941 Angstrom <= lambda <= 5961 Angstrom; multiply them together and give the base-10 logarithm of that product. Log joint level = 1.46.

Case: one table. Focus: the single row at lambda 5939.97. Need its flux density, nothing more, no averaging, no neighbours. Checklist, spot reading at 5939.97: 5.79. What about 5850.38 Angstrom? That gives 5.79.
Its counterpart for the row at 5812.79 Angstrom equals 5.75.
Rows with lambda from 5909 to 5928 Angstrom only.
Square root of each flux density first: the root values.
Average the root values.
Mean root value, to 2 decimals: 2.39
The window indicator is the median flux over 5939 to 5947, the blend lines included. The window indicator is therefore 5.75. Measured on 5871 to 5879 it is 5.73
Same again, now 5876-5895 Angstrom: 5.64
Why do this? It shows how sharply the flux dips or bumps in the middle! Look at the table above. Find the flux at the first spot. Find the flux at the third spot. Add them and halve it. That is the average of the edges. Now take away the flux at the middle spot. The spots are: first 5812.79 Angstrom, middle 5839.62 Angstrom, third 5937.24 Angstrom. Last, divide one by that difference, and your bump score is -25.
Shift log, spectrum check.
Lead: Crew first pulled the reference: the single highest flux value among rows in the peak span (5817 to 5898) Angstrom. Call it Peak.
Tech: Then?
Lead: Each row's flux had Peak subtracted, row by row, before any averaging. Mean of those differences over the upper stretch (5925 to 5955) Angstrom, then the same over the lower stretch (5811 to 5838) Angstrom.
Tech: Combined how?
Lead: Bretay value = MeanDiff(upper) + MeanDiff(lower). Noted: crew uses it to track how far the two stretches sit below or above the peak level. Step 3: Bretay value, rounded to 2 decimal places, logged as -0.72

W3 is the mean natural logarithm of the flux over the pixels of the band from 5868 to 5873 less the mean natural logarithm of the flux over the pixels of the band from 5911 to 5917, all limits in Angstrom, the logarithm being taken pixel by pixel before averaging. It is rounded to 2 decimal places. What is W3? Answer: 0.01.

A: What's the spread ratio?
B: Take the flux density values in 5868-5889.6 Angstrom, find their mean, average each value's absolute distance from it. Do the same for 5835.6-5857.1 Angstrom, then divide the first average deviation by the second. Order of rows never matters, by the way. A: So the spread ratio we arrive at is 1.95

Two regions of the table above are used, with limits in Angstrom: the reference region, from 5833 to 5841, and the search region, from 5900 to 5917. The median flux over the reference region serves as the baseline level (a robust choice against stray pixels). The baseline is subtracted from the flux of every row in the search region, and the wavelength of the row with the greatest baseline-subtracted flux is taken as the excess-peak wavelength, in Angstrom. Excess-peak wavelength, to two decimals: 5912.68 Angstrom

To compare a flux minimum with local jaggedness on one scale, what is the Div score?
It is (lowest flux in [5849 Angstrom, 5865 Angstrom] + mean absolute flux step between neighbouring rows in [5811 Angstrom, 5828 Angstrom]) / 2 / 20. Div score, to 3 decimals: 0.139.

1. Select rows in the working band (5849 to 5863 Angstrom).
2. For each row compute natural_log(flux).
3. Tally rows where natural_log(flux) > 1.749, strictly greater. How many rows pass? 1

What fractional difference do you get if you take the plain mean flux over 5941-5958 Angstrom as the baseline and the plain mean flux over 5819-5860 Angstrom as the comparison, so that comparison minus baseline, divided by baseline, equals 0.02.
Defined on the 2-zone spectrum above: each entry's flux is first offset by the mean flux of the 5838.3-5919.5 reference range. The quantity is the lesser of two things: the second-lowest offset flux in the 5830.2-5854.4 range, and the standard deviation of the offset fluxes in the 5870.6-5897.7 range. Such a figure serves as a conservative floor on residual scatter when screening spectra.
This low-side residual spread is 0.15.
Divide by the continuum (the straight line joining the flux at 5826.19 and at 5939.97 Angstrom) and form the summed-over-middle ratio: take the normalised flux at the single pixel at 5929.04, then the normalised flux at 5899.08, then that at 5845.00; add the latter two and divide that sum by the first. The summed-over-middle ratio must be 1.951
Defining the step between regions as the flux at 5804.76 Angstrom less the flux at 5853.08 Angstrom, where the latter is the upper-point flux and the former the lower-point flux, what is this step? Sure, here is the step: -0.03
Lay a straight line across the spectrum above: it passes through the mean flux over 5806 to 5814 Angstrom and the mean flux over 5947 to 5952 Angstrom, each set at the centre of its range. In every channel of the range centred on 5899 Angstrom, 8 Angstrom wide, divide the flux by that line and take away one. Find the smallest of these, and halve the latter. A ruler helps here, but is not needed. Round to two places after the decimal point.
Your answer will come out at -0.12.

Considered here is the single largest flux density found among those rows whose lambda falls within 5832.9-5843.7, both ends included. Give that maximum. 5.91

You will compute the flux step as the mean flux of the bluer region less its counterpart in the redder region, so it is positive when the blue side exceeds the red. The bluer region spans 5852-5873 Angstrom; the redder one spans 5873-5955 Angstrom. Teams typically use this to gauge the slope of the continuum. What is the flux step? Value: 0.10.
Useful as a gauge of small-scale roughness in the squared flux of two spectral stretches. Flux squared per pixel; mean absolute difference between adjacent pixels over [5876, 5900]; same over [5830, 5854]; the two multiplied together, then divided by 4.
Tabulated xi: 1.8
